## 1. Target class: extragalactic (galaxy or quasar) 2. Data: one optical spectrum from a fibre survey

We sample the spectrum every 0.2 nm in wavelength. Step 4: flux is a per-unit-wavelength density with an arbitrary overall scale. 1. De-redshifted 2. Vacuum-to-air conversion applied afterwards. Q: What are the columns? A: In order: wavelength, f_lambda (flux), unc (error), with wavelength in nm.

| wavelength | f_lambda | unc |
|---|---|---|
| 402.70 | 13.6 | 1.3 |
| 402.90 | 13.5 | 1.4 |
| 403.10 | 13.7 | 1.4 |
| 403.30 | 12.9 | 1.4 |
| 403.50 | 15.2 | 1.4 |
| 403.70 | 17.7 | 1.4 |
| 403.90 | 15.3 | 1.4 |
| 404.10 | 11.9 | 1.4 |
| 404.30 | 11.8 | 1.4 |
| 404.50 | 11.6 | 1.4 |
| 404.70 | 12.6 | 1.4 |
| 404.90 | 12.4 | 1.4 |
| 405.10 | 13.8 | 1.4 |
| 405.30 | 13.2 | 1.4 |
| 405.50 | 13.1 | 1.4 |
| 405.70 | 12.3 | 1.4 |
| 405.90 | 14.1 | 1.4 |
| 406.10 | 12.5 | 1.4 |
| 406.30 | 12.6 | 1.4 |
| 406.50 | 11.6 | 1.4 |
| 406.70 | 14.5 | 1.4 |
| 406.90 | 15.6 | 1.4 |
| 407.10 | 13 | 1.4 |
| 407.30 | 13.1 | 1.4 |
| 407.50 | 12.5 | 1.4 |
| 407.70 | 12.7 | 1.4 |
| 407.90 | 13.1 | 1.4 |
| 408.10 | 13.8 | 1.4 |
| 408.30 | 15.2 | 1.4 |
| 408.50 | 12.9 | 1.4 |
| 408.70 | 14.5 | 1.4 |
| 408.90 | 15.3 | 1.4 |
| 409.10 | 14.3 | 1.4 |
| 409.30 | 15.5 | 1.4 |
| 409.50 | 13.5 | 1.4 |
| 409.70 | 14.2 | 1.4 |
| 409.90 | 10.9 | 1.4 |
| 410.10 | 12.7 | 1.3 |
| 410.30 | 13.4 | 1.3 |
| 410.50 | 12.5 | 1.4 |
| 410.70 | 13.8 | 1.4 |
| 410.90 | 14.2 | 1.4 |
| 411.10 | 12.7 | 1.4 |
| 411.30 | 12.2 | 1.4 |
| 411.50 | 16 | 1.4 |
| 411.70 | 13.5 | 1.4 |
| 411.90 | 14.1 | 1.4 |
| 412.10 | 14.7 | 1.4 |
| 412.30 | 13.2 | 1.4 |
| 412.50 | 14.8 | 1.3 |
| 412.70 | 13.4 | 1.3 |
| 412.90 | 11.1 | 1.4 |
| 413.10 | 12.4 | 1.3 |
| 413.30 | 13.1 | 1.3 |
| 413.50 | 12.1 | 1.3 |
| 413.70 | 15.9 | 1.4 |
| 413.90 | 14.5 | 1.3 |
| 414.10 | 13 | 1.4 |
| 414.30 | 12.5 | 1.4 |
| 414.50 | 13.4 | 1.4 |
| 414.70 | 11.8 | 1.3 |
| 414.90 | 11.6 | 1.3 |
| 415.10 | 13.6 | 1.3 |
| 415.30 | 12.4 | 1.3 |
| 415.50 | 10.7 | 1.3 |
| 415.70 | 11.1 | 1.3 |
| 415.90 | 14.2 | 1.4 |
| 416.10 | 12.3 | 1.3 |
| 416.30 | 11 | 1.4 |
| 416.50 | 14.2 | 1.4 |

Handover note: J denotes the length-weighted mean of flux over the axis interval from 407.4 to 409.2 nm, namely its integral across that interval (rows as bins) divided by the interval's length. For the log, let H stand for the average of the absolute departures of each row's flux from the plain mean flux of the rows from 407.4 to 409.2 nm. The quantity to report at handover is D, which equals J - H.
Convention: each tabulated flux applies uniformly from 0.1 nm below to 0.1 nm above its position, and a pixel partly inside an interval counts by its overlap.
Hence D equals 12.9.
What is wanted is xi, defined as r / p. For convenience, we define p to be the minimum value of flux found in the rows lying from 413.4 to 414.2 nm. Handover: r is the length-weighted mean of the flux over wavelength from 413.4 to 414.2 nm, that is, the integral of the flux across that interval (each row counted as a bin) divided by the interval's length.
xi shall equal 1.15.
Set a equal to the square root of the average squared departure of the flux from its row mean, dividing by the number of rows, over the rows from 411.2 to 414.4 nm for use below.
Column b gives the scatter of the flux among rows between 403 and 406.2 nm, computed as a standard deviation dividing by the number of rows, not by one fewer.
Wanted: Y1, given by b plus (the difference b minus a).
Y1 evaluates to 1.75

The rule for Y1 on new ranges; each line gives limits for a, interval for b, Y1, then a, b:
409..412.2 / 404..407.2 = 0.94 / 1.23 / 1.08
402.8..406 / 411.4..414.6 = 1.06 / 1.53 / 1.29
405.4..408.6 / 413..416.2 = 1.52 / 1.05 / 1.29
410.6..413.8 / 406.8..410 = 1.19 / 1.31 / 1.25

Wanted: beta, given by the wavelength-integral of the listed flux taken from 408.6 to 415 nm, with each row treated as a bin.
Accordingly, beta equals 86.2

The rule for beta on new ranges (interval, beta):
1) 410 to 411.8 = 24.2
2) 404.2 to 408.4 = 55.0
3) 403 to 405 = 27.0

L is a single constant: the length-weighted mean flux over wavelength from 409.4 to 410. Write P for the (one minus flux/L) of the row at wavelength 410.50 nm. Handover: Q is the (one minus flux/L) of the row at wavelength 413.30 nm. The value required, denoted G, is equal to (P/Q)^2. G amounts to 2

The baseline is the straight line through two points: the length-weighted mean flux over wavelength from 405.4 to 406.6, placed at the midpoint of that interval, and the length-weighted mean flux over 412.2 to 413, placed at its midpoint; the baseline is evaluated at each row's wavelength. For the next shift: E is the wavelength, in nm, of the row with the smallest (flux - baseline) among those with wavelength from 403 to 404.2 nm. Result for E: 404.10 nm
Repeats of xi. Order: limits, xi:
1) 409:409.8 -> 1.06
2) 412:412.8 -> 1.06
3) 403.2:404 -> 1.18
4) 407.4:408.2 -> 1.04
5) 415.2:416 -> 1.13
